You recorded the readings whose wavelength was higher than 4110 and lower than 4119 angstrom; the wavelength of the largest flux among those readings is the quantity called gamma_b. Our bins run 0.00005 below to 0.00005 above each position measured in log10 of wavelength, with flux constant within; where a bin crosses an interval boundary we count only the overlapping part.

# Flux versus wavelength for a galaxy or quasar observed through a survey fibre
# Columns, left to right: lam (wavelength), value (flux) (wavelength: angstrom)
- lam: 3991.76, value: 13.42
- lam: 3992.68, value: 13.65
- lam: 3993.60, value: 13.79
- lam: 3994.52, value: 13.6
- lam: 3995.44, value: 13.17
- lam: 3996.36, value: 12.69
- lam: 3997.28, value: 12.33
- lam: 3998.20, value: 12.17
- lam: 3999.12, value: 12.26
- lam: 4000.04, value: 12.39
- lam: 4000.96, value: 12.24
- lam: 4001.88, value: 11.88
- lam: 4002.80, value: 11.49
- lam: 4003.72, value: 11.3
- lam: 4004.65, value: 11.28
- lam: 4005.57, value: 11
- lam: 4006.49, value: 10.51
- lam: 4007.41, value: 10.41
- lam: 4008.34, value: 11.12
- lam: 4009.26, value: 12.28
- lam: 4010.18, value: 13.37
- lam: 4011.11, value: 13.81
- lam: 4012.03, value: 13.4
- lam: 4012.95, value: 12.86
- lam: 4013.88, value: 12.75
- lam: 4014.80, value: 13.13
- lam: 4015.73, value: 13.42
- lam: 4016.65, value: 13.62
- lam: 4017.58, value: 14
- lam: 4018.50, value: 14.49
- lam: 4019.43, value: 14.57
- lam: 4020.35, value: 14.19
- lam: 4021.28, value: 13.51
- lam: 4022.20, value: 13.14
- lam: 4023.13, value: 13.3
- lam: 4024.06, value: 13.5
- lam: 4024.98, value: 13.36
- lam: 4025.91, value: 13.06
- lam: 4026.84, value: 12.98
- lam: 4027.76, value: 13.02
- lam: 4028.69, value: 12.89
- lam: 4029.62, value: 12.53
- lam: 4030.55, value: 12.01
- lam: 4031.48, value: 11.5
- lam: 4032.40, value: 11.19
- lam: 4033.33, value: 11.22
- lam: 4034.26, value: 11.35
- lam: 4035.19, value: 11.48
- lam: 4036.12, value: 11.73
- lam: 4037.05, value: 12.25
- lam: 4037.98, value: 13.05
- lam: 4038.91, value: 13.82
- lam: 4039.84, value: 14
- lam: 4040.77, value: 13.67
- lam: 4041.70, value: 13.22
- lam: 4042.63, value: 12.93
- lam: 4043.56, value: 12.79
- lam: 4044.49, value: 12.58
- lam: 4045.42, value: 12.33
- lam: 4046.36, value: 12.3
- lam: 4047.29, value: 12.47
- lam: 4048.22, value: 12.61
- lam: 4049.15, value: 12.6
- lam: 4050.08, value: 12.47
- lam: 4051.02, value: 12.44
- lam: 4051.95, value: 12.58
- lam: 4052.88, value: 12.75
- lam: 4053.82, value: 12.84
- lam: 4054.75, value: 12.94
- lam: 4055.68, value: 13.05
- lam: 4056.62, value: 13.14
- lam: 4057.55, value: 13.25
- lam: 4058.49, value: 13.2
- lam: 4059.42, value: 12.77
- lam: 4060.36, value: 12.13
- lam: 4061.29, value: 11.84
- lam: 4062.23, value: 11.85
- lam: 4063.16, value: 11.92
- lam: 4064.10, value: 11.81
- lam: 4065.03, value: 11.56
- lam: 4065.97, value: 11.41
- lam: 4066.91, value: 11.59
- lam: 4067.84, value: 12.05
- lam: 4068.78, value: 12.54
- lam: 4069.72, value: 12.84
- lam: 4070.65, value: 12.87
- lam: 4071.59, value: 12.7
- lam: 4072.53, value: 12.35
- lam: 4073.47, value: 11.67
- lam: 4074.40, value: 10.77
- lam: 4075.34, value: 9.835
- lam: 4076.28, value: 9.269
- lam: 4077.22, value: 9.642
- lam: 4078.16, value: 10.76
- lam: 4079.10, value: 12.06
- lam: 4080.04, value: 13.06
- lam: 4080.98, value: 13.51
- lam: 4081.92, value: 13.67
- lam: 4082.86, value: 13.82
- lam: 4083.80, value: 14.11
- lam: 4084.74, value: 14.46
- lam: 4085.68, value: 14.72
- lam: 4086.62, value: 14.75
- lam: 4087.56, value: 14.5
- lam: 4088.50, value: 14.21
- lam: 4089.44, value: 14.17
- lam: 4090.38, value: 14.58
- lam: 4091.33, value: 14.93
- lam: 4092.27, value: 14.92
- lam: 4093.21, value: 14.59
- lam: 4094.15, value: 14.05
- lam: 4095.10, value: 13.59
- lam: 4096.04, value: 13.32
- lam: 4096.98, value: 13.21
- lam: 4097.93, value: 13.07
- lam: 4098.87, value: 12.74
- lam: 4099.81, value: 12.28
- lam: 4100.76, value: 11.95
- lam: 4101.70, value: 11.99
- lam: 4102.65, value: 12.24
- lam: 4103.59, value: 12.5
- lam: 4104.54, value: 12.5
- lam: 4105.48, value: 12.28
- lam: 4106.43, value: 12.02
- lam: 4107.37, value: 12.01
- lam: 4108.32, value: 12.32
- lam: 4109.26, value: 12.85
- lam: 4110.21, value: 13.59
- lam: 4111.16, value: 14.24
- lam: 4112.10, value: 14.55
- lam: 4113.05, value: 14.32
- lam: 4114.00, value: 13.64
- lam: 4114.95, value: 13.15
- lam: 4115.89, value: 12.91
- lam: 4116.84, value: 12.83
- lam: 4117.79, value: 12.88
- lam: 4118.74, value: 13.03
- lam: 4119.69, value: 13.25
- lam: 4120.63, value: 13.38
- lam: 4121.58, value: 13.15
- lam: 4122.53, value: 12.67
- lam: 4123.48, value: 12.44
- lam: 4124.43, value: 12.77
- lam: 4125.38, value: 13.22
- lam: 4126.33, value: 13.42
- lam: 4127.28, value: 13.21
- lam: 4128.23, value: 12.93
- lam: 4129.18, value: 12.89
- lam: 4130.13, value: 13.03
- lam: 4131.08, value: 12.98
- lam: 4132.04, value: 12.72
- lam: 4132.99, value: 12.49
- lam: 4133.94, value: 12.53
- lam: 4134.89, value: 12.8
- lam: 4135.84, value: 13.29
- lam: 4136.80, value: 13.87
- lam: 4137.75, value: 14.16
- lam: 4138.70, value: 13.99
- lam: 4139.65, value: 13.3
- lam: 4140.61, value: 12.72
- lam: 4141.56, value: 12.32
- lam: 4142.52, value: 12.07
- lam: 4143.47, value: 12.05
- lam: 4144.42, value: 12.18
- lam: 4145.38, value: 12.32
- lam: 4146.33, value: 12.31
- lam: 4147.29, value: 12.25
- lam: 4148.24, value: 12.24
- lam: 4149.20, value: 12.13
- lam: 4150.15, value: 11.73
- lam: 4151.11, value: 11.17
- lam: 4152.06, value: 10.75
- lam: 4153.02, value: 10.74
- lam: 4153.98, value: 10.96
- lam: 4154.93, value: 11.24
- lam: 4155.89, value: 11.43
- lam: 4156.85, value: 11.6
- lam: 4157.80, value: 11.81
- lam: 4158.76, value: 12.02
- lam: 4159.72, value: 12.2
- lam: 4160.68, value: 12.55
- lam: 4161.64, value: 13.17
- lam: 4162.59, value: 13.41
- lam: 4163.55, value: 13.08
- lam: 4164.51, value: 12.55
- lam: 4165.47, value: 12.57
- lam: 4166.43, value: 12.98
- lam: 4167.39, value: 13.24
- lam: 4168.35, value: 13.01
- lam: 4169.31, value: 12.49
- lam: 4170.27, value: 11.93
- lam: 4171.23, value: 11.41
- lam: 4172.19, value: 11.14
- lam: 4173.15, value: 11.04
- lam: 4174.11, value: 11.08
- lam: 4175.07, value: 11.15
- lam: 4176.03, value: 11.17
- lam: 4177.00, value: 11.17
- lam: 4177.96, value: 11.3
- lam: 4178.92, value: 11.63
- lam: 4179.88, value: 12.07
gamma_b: 4112.10 angstrom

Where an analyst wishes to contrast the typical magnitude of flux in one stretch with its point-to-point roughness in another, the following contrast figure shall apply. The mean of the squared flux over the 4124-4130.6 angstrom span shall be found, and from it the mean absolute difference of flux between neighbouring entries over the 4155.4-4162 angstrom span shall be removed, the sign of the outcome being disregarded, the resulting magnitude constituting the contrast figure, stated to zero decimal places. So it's 171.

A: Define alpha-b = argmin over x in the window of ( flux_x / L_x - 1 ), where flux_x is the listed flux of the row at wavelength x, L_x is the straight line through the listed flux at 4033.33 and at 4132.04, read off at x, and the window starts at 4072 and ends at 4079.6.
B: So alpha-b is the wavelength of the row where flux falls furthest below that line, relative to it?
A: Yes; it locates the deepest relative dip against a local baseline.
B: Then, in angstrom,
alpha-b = 4076.28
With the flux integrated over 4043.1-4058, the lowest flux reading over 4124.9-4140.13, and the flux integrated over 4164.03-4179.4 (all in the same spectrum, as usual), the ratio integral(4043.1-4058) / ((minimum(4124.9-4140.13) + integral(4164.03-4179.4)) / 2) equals 1.94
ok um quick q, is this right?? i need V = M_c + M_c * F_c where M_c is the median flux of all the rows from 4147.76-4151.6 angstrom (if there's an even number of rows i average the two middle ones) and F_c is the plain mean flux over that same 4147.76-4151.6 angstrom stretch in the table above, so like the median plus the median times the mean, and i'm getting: 153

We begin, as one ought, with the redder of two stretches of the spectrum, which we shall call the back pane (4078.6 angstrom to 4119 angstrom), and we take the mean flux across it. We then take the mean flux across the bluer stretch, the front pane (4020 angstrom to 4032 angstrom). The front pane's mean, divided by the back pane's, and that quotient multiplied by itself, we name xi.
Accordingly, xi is 0.94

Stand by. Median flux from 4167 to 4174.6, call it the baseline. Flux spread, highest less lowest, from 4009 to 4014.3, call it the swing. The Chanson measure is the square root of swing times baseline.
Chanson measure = 4.2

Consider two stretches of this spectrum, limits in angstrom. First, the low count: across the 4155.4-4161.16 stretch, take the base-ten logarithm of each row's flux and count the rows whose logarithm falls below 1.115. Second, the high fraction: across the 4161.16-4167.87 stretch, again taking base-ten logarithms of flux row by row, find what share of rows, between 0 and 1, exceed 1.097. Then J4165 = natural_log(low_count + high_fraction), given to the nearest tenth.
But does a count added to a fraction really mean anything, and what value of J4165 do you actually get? 1.9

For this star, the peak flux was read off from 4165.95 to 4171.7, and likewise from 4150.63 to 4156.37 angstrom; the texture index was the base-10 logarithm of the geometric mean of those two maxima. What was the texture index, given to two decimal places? 1.09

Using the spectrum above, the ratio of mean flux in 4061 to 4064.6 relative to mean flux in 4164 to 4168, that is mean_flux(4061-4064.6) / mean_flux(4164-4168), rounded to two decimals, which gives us 0.92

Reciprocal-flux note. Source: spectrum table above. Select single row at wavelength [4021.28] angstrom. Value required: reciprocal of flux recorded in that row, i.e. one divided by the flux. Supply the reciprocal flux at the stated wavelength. 0.074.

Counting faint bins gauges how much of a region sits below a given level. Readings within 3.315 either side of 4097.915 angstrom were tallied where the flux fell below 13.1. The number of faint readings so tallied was 4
